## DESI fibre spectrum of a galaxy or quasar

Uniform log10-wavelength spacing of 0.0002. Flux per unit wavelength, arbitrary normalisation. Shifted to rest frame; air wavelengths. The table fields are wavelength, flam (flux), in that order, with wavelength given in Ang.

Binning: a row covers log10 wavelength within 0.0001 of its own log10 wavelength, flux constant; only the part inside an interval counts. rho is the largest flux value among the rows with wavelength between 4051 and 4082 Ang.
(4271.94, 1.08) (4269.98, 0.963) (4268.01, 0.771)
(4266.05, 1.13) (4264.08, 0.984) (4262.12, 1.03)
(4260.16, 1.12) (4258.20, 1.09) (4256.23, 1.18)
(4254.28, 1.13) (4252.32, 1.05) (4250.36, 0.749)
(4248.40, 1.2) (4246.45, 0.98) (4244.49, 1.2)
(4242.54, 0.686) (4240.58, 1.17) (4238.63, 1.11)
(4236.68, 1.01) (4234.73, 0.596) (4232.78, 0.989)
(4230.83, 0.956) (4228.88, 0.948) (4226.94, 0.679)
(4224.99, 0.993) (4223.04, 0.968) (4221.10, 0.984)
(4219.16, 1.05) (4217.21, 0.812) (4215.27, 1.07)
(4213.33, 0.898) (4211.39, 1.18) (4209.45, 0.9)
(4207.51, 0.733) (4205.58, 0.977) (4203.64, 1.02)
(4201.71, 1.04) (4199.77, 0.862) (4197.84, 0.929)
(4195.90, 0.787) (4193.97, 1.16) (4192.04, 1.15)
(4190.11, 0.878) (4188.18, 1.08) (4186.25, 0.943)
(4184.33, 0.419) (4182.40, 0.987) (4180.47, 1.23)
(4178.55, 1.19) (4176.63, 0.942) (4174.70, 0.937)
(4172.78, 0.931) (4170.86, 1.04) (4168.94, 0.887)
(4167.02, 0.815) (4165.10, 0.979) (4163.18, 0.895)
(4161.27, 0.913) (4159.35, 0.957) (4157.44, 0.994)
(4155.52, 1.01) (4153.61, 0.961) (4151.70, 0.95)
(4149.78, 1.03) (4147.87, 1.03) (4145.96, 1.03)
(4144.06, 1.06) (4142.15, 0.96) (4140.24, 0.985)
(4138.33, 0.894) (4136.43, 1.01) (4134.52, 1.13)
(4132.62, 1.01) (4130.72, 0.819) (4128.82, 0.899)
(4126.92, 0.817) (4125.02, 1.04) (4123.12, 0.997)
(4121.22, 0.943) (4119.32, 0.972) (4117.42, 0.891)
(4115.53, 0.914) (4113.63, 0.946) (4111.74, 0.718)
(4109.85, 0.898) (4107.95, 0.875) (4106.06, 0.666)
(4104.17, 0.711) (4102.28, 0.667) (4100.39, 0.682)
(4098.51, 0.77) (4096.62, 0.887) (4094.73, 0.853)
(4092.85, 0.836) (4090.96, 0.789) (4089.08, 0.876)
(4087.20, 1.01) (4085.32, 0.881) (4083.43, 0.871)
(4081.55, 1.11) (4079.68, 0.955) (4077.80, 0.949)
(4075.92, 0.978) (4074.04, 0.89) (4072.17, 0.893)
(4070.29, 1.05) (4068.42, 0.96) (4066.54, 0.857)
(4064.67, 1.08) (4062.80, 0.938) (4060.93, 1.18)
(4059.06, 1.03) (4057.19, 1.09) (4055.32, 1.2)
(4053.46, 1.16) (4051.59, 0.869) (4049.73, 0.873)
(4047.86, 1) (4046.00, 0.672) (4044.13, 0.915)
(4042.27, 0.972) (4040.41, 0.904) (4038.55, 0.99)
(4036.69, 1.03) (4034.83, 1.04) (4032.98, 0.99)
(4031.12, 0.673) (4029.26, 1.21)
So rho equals 1.2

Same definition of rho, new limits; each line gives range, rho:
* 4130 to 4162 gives 1.13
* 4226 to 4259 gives 1.2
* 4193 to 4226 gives 1.18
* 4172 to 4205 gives 1.23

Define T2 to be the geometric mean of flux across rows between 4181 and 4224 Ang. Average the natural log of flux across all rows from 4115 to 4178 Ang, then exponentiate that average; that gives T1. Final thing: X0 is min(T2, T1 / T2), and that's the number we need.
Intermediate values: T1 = 0.96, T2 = 0.93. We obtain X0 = 0.93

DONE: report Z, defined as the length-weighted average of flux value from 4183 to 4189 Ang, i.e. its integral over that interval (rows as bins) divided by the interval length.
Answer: 0.818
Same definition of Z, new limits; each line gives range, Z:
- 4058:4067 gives 1.027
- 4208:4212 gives 0.990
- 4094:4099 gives 0.841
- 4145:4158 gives 1.001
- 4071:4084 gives 0.954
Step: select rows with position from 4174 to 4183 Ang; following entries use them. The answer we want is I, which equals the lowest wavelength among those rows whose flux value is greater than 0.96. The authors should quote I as 4178.55 Ang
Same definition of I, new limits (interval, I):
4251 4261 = 4252.32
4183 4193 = 4188.18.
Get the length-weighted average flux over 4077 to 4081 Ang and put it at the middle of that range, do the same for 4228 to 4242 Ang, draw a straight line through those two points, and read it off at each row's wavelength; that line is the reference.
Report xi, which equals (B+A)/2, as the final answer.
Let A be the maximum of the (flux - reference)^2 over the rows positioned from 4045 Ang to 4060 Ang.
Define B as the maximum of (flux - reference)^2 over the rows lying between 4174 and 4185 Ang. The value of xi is 0.19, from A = 0.09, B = 0.296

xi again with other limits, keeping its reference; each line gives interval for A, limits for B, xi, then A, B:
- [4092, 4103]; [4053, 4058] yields 0.07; 0.09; 0.053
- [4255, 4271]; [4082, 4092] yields 0.04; 0.05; 0.032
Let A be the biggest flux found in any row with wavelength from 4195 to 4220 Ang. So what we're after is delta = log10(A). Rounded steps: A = 1.18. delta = 0.072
